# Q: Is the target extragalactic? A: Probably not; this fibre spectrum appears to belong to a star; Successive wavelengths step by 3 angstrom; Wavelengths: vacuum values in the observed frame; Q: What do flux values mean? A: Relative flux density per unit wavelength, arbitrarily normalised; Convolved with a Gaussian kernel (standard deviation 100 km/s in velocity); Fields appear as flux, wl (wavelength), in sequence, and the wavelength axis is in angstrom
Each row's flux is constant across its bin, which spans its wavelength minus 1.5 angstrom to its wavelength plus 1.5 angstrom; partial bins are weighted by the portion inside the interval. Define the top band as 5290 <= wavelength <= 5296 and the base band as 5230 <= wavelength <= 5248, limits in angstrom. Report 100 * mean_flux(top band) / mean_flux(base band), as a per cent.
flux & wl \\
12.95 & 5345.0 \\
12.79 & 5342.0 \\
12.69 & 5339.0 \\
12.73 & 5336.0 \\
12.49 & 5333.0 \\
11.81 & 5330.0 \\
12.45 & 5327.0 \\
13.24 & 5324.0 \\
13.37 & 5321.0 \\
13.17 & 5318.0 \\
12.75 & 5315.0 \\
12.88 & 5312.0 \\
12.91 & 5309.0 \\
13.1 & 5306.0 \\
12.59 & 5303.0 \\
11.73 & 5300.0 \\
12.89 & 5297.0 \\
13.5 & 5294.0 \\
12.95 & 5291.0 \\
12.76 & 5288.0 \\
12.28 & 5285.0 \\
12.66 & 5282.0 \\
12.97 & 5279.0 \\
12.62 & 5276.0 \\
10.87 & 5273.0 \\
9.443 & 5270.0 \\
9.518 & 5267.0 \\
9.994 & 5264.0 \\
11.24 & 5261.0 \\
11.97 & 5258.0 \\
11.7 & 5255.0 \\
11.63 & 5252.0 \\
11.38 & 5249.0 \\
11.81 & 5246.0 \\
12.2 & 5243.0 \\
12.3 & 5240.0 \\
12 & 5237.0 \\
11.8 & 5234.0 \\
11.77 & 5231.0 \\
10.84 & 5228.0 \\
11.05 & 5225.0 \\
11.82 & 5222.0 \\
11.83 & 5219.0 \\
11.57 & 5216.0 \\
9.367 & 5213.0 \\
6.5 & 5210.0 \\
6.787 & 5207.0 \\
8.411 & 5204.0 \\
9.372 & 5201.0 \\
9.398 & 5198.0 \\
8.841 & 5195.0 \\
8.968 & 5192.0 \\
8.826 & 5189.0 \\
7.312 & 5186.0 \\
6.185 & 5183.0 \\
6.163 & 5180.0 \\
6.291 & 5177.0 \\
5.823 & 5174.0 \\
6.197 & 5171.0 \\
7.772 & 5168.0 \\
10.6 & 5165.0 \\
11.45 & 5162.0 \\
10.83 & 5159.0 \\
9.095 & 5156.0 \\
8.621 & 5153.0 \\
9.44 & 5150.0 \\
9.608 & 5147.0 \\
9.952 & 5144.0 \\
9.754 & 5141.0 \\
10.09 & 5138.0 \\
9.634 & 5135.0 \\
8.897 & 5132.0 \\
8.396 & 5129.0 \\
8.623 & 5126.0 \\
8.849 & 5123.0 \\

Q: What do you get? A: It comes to 110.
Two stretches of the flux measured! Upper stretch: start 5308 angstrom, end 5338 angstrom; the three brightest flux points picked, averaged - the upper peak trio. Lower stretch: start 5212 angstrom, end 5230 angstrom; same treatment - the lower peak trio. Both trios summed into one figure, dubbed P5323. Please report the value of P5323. 25.0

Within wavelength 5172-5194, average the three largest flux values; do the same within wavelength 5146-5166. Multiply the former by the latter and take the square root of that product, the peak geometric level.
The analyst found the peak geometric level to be 9.6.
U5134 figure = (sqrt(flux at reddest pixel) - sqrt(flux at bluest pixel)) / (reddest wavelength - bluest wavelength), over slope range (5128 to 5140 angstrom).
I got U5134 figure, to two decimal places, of 0.03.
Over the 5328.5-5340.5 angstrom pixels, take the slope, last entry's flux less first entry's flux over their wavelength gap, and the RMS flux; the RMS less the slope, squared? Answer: 152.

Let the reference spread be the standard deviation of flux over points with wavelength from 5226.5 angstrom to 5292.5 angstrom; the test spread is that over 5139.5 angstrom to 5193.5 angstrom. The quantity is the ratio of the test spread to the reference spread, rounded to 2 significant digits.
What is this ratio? 1.8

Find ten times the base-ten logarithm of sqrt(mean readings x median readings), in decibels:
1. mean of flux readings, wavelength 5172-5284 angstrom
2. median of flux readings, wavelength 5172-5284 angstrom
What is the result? 10.2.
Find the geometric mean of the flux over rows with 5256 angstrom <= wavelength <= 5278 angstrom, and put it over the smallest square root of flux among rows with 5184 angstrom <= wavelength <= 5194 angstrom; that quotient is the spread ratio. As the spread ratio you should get 4.0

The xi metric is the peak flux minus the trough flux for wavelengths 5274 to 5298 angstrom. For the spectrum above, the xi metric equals 1.22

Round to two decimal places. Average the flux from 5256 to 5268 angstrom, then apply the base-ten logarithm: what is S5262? 1.03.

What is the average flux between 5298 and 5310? 12.6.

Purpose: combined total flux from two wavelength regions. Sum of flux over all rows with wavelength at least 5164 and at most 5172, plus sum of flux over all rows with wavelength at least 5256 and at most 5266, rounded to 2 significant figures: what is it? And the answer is 58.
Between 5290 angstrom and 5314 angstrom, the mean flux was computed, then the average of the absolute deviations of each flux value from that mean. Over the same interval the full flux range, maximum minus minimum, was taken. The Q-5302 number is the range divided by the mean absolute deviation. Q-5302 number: 5.4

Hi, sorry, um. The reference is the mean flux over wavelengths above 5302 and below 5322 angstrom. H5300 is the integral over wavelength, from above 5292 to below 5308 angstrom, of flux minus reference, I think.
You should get -3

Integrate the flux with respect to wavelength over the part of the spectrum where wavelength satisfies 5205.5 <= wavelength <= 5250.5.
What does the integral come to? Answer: 489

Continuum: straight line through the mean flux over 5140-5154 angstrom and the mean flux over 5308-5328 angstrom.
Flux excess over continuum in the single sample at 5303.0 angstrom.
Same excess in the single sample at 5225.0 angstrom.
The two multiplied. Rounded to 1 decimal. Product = 0.0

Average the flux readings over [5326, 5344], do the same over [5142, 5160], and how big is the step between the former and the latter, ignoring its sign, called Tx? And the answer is 2.9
